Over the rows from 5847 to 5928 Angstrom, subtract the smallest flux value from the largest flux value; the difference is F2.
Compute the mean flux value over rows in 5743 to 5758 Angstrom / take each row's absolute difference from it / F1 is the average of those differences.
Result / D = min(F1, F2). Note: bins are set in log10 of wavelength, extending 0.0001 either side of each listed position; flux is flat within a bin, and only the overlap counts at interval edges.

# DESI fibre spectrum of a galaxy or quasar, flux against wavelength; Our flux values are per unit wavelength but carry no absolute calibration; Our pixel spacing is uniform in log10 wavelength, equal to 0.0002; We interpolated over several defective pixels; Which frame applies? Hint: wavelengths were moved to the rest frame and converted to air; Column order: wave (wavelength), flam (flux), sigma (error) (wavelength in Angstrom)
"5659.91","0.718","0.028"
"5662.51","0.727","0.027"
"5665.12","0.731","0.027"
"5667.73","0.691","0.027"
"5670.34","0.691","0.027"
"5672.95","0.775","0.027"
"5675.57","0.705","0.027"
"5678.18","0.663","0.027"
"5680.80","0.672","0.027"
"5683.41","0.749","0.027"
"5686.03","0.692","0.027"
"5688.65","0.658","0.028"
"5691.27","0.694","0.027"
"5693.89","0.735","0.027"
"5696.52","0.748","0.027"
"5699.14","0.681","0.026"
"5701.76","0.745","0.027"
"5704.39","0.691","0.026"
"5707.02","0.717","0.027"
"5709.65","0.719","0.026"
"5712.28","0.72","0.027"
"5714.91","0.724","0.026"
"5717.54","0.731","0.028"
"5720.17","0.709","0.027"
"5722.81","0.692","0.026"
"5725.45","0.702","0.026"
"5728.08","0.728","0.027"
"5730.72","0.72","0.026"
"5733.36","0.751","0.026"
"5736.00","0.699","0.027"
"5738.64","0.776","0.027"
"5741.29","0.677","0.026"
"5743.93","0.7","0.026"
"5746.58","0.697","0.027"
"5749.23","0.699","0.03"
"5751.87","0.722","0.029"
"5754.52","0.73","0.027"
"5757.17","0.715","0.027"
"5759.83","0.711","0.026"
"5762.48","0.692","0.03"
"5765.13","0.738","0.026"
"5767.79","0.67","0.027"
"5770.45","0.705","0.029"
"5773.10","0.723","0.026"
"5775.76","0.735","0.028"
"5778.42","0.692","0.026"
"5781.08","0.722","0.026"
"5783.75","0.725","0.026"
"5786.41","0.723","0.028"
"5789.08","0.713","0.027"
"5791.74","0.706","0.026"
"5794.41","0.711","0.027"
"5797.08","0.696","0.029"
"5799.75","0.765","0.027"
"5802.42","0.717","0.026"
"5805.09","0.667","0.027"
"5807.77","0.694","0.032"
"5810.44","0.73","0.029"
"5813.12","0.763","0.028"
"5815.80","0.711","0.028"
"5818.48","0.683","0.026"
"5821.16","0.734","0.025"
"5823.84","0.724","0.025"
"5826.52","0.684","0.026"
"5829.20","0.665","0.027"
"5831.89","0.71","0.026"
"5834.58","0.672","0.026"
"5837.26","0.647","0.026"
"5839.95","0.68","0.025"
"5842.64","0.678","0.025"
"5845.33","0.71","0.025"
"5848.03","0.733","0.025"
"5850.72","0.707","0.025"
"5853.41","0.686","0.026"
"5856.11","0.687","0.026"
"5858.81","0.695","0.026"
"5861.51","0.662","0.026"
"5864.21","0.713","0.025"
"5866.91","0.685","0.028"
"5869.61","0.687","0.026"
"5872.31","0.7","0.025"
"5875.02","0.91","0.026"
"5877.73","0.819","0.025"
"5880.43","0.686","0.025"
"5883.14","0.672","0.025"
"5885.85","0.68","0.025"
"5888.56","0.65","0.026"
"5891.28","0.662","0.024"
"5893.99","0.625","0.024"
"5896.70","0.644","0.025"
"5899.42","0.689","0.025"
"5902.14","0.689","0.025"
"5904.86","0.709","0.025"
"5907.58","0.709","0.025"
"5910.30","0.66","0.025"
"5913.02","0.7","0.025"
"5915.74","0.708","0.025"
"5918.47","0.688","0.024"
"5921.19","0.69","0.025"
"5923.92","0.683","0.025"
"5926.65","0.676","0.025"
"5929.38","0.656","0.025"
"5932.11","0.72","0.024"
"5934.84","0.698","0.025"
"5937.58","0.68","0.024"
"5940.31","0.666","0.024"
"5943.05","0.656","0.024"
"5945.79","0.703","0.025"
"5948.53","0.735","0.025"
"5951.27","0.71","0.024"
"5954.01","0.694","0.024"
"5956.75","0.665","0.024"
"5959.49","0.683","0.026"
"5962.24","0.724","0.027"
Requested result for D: 0.0118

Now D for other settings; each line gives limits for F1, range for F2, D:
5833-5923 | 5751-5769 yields 0.0287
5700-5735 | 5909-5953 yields 0.0131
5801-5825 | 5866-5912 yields 0.0221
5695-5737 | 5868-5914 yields 0.0163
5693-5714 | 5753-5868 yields 0.0175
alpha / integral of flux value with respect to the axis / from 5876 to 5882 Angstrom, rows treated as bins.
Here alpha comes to 4.6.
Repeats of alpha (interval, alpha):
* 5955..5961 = 4.1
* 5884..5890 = 4.0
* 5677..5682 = 3.3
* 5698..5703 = 3.6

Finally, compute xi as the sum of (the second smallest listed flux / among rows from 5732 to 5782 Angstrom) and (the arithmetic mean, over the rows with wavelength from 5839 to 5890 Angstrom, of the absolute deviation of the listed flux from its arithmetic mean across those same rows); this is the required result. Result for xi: 0.714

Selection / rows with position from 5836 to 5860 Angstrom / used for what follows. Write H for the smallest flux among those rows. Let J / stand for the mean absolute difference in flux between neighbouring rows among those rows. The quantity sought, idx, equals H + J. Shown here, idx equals 0.665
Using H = 0.647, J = 0.018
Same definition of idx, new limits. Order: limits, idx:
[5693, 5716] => 0.710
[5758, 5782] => 0.704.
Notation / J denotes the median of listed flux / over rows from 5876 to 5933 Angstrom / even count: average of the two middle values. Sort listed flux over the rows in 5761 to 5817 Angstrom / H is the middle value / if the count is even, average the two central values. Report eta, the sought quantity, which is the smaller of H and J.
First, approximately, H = 0.713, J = 0.686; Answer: 0.686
